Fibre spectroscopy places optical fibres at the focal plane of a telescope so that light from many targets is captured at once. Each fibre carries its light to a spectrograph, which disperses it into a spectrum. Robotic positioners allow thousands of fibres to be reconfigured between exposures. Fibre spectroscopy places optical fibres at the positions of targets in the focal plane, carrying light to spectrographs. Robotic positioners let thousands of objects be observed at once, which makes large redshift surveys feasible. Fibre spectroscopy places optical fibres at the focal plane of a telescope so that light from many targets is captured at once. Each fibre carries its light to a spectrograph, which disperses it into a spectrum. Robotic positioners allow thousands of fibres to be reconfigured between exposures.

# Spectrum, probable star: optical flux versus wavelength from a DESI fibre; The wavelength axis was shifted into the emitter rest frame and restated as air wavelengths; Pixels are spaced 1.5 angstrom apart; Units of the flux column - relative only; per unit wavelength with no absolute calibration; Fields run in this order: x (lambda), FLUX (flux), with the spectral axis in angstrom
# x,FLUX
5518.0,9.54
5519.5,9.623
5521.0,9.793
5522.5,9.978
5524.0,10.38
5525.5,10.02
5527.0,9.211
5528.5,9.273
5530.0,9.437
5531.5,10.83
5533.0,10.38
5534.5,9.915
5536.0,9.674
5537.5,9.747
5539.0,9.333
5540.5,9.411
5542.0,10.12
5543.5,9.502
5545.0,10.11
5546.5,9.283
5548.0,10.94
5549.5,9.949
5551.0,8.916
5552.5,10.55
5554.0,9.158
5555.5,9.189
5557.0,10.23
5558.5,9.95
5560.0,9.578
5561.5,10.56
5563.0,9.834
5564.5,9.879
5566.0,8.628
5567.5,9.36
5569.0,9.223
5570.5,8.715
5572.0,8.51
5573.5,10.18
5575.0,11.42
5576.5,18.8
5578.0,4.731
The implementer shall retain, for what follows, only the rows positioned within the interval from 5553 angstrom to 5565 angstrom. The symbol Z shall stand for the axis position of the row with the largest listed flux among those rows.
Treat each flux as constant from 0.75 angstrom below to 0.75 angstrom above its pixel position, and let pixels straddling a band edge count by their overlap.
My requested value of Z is 5561.5 angstrom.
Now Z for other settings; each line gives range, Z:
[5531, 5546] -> 5531.5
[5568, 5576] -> 5575.0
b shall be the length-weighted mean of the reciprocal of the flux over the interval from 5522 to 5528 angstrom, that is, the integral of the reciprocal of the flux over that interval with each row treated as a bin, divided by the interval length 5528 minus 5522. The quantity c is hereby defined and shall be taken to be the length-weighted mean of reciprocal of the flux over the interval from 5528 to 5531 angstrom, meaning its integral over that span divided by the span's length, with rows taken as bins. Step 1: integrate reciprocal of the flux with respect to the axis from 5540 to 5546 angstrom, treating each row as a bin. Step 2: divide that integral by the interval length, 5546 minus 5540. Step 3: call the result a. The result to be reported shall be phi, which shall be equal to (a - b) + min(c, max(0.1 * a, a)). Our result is 0.103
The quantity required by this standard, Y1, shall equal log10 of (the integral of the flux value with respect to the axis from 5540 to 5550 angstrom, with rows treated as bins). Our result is 2.00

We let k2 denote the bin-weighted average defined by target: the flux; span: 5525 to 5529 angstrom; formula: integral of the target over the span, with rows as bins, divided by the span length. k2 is 9.5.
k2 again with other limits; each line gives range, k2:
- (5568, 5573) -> 8.9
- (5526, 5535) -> 9.8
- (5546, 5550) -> 10.1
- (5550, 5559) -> 9.7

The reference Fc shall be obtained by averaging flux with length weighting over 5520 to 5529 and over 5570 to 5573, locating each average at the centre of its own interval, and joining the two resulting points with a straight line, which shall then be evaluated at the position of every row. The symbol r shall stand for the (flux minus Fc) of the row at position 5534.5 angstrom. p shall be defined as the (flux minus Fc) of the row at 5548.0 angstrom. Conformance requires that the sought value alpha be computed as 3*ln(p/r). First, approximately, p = 1.7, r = 0.4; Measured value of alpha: 5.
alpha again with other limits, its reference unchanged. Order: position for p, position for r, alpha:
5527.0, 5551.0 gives 2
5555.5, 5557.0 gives -7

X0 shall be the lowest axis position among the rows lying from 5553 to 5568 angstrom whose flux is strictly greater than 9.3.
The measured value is 5557.0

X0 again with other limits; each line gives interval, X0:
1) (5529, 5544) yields 5530.0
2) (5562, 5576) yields 5563.0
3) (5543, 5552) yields 5543.5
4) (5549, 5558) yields 5549.5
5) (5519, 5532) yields 5519.5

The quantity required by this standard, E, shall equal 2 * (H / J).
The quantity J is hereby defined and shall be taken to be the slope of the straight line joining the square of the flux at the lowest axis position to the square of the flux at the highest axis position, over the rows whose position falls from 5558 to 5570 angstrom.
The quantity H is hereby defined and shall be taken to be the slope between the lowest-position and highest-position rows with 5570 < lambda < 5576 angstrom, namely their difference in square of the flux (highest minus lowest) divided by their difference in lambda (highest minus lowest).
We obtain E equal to -18.2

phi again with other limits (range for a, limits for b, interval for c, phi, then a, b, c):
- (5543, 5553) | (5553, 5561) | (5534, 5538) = 0.100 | 0.1016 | 0.1035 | 0.102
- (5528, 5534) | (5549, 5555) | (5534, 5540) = 0.096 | 0.1003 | 0.1045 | 0.104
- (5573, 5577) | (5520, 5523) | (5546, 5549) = 0.059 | 0.0802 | 0.1015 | 0.099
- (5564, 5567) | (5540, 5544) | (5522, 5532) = 0.108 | 0.1090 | 0.1031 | 0.102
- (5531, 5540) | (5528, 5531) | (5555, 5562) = 0.096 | 0.1008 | 0.1056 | 0.101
